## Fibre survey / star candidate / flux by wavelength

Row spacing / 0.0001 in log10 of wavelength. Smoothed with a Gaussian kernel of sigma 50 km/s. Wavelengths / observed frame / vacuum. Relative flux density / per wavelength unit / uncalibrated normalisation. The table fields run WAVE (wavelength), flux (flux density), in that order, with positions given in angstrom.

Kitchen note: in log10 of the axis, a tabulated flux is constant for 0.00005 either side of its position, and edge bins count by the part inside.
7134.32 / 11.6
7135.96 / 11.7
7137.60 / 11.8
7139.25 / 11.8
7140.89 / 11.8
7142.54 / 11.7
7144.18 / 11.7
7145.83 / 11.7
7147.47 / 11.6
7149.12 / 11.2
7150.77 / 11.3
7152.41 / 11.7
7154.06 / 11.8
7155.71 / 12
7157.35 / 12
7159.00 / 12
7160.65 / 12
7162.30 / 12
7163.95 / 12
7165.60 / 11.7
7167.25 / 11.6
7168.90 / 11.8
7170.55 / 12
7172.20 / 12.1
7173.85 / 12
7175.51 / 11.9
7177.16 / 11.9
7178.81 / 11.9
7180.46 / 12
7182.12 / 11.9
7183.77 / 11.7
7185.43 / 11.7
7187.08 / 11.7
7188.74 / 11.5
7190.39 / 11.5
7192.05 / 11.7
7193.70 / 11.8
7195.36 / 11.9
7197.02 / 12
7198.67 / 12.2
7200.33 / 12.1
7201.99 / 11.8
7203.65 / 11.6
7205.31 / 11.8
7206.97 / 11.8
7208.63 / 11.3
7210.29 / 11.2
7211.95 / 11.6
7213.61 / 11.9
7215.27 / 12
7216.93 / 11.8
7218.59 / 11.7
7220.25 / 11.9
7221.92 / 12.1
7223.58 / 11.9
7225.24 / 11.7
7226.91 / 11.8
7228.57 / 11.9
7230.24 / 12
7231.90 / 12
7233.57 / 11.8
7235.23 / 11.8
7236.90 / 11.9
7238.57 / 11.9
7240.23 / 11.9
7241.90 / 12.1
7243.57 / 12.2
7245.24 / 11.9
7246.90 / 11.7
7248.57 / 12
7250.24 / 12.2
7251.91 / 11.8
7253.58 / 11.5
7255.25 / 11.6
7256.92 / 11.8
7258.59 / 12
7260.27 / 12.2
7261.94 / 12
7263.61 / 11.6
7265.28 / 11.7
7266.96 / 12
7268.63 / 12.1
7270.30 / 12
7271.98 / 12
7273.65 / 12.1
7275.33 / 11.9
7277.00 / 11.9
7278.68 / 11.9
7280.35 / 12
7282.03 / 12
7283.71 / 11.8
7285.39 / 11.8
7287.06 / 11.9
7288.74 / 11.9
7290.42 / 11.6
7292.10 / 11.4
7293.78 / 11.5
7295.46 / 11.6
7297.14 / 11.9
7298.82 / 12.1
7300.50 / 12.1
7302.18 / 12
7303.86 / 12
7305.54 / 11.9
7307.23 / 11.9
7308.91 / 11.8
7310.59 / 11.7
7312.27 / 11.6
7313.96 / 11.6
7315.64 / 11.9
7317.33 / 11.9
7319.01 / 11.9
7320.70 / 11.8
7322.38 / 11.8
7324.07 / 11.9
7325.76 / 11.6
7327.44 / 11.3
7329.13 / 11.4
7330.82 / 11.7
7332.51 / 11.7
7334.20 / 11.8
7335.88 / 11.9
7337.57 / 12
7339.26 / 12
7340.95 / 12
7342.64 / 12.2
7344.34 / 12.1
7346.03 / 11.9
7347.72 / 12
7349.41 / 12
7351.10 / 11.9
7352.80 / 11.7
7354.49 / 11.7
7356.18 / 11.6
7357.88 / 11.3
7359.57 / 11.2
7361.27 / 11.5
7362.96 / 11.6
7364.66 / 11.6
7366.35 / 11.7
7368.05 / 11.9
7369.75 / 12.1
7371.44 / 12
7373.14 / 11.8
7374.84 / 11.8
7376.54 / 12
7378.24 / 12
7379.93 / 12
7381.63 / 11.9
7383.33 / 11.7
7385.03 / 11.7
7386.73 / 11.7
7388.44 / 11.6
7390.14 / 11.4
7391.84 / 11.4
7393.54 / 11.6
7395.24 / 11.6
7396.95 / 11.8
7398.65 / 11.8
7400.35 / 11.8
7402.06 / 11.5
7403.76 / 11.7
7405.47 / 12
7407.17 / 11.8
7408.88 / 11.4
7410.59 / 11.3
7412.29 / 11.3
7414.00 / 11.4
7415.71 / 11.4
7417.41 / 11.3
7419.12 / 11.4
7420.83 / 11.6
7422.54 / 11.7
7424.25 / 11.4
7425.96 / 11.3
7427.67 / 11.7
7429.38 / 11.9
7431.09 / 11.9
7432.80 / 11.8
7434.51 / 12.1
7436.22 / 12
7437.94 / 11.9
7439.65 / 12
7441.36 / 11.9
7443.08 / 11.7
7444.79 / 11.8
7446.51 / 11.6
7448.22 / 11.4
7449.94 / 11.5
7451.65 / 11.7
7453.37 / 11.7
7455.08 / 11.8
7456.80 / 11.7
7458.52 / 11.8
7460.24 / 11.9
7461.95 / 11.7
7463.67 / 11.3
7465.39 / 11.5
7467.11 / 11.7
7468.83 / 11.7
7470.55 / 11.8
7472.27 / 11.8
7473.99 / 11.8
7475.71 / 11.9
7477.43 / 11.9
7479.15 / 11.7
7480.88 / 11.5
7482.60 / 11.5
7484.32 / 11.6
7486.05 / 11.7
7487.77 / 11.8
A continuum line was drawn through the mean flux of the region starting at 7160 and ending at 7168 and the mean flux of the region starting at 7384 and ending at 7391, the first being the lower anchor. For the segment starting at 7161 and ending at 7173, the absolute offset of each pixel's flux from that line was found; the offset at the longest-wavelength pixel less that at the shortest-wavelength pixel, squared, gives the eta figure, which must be 0.012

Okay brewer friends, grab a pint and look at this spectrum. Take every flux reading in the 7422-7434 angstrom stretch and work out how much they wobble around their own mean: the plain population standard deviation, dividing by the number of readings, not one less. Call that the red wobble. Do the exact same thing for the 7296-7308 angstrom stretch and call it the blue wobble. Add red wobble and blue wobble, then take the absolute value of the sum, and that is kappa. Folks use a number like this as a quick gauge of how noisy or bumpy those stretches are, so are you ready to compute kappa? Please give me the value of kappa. 0.30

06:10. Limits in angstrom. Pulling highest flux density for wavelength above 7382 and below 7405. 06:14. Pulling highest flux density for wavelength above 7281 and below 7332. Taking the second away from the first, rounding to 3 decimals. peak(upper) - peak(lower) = -0.300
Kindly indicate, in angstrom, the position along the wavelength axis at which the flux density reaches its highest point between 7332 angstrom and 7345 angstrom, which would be 7342.64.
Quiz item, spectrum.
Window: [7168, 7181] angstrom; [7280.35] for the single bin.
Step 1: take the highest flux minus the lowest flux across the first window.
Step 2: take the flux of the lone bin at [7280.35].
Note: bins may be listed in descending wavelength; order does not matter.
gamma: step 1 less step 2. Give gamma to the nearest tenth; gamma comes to -11.7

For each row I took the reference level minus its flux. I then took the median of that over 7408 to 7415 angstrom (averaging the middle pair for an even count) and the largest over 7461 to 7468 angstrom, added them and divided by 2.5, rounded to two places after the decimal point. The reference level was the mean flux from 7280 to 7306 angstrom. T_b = 0.41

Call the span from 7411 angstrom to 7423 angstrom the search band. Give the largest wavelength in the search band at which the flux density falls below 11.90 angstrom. 7422.54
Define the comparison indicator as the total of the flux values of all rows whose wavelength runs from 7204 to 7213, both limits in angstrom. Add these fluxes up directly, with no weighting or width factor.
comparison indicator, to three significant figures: 57.7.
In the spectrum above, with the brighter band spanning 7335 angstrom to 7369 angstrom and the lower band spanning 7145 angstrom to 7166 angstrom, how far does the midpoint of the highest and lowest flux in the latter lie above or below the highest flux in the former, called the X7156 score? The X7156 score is -0.60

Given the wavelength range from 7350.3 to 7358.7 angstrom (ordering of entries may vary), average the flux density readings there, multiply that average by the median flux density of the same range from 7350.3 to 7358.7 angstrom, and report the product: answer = 136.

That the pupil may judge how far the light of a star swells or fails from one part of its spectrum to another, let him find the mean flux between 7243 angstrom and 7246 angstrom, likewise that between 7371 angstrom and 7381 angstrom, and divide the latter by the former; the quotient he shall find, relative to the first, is 0.99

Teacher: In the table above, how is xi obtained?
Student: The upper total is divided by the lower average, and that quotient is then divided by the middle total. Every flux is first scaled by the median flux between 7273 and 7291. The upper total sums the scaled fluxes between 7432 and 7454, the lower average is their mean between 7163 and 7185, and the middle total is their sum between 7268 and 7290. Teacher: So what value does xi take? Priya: 0.99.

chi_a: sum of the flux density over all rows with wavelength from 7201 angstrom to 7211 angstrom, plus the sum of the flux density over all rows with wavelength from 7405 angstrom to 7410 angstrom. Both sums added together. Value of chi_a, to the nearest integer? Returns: 105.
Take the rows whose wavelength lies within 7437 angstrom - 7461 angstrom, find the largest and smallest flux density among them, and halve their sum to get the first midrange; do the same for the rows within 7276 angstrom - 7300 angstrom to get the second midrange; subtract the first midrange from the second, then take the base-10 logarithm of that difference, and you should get -1.3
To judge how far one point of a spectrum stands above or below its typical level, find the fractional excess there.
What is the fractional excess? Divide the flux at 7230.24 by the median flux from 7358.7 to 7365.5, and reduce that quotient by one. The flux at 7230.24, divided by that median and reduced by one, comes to 0.039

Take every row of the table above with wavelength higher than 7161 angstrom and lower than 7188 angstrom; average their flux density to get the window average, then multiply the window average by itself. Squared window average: 141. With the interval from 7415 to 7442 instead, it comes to 137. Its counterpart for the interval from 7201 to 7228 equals 138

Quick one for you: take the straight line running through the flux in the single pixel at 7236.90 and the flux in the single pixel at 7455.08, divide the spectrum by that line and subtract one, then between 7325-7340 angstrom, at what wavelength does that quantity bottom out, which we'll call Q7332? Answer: 7327.44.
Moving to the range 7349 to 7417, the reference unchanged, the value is 7359.57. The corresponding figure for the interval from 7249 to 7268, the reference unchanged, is 7253.58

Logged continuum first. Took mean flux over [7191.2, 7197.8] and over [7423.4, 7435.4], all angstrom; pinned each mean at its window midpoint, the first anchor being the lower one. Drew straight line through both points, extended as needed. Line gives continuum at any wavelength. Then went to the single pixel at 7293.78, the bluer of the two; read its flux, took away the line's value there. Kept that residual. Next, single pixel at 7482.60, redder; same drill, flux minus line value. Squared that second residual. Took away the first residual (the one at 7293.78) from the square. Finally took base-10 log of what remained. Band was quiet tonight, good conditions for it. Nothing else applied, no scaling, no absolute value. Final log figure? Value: -0.47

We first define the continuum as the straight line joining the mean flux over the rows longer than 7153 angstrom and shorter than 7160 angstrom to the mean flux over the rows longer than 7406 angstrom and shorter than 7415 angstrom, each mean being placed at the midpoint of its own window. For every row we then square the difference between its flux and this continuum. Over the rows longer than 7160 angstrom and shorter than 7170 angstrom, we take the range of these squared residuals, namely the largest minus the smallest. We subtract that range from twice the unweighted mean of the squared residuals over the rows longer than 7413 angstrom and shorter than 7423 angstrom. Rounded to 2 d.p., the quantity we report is -0.06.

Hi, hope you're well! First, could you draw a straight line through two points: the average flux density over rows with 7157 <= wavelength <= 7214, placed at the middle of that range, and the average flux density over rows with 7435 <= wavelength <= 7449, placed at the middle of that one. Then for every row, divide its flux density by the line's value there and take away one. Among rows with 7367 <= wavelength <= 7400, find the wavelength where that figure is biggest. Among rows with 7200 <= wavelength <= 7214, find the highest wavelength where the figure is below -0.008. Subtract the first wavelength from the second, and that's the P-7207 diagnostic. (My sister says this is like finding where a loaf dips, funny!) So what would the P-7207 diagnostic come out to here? -157.8 angstrom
